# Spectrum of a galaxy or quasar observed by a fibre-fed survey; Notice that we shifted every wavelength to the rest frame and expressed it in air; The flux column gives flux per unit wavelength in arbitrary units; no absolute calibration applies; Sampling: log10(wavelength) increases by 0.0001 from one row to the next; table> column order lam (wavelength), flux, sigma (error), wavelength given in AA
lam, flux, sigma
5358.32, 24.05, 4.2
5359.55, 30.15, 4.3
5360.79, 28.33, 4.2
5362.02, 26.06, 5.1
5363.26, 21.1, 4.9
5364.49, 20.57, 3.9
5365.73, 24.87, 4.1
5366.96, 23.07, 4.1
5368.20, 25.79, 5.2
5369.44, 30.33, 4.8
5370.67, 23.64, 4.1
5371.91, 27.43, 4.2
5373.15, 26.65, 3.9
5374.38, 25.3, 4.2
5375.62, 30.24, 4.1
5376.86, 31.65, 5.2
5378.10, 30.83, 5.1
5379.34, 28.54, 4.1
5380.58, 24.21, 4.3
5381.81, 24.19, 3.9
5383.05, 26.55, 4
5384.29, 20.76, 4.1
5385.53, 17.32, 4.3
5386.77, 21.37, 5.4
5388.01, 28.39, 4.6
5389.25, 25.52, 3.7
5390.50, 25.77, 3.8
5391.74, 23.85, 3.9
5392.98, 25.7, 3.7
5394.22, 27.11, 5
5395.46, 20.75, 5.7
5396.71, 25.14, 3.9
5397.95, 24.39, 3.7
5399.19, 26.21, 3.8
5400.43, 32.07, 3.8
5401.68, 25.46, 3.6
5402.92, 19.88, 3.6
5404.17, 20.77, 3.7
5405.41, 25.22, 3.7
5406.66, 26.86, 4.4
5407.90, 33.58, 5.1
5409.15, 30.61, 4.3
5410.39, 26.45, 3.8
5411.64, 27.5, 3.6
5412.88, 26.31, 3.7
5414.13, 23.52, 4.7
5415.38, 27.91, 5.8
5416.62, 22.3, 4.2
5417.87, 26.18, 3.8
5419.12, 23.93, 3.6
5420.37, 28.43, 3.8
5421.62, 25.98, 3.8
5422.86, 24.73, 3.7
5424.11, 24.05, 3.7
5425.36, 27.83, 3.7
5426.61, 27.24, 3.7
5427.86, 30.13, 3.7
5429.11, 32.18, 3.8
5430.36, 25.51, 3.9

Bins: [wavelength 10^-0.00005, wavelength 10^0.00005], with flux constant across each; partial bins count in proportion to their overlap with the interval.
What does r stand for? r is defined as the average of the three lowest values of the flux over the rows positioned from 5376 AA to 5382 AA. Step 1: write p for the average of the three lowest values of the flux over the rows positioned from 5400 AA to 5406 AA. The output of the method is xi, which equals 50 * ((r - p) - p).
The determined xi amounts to -913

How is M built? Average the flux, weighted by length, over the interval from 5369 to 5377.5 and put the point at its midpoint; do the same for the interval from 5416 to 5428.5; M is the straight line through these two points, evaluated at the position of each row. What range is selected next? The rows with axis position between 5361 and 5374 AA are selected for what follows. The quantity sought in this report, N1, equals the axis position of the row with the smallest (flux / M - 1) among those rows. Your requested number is 5364.49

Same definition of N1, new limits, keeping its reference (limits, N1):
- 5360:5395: 5385.53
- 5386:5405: 5402.92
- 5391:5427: 5402.92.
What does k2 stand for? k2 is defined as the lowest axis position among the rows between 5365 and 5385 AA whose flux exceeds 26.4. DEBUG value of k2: 5369.44 AA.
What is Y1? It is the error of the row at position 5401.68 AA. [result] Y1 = 3.6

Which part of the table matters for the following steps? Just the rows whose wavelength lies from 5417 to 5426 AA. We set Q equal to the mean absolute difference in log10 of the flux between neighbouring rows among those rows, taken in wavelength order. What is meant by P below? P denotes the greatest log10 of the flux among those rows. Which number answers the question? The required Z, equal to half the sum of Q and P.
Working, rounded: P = 1.45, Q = 0.042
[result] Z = 0.748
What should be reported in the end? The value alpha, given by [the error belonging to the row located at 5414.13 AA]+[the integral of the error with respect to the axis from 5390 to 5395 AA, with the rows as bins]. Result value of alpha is 25.5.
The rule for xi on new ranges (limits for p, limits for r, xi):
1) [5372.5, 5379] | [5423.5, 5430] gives -1421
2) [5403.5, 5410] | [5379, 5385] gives -1276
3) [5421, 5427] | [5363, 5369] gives -1413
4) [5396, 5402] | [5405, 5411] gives -1191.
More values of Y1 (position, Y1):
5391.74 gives 3.9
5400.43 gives 3.8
